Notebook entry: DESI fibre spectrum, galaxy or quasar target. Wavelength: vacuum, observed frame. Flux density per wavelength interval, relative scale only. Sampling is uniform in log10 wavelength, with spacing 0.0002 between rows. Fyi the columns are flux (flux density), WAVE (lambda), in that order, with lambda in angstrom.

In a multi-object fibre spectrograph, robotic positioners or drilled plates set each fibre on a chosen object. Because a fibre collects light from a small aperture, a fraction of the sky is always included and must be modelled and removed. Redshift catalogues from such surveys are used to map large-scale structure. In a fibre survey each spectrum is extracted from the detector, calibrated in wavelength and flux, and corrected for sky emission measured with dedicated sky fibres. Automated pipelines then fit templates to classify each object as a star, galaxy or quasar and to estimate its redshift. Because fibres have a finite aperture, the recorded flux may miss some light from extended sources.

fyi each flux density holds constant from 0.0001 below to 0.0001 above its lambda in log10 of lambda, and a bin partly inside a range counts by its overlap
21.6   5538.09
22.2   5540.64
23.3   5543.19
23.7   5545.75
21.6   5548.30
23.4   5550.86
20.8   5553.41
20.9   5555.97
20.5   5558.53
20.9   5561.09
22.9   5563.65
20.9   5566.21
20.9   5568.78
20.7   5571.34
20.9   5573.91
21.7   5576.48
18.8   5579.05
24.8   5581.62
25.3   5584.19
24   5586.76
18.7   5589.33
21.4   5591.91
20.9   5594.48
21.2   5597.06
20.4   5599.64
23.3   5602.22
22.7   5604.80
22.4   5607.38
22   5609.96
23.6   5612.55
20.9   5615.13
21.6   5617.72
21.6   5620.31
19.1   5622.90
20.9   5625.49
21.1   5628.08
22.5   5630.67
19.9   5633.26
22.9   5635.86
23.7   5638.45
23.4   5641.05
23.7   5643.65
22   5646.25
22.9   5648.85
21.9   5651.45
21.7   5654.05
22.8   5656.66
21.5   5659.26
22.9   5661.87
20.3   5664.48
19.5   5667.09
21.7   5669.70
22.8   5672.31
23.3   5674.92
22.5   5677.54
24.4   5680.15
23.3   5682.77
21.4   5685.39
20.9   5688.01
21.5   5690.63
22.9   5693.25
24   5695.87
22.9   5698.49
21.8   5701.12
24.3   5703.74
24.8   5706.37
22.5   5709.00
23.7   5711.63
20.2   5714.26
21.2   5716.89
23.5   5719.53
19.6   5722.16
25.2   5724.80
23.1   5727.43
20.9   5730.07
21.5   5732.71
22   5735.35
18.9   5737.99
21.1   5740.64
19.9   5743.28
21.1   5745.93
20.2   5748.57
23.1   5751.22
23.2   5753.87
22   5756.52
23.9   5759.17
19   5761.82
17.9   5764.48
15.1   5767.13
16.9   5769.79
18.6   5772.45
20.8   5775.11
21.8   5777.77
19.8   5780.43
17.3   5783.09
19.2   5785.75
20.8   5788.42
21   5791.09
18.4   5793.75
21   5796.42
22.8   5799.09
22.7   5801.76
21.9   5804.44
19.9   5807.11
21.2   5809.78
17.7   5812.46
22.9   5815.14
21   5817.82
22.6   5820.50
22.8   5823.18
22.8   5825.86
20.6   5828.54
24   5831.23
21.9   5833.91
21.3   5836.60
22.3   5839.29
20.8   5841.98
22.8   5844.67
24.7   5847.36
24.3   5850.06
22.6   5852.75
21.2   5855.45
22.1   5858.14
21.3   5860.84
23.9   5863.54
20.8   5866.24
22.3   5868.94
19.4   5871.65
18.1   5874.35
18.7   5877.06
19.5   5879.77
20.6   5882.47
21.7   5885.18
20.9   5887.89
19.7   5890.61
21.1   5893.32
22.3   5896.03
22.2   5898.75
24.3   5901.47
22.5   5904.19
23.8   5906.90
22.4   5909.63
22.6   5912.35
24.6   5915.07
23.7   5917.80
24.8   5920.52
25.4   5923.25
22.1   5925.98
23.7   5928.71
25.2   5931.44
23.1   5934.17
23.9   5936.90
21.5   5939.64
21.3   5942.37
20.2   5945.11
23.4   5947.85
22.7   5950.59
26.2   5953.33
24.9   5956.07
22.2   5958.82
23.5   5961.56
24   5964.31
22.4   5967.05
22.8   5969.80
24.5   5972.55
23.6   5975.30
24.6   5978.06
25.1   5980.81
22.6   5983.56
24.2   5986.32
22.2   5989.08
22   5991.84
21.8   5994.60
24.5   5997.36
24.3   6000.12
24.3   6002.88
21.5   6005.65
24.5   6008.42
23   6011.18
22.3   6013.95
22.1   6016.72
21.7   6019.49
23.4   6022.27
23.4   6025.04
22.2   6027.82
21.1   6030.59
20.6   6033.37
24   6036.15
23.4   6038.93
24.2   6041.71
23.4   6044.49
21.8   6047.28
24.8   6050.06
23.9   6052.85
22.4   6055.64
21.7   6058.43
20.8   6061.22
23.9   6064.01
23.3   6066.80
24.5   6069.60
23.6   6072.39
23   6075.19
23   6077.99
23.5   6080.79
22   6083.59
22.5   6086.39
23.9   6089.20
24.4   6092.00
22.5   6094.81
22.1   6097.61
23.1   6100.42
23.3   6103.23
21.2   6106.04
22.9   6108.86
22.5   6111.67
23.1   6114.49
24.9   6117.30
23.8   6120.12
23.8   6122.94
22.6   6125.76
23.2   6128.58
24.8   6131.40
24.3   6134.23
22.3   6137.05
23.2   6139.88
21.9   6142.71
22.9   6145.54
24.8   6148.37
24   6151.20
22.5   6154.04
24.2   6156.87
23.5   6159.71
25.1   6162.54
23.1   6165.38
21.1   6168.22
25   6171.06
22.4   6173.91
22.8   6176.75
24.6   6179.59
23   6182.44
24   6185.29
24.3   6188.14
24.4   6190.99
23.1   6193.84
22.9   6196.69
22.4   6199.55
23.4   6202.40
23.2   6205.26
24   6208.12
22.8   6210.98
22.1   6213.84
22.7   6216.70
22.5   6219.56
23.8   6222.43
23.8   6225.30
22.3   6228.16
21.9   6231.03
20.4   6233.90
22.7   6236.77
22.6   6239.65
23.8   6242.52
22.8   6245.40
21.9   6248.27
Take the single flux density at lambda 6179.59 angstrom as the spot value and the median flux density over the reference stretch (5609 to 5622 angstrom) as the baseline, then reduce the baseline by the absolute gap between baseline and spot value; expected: 19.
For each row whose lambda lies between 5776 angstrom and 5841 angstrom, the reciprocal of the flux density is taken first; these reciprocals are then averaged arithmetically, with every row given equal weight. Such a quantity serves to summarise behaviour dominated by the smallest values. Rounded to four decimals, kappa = 0.0476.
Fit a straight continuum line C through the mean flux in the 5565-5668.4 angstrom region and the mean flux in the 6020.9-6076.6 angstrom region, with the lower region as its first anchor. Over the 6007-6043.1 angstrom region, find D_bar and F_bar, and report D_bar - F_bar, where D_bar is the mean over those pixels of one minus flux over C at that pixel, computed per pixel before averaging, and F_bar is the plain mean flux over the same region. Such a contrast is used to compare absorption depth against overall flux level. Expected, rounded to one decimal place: -22.8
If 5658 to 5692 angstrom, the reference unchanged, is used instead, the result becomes -22.0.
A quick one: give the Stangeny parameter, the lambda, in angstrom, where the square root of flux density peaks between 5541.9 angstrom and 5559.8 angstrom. 5545.75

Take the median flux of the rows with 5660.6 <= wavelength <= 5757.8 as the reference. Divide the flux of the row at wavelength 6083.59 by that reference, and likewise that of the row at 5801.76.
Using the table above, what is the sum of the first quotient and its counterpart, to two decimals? 2.03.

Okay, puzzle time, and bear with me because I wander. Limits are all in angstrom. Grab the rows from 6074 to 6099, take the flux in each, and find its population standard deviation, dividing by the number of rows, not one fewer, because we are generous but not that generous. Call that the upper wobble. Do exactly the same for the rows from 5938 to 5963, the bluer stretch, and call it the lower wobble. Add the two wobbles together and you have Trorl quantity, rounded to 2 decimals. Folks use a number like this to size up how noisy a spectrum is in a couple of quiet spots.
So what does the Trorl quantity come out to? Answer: 2.53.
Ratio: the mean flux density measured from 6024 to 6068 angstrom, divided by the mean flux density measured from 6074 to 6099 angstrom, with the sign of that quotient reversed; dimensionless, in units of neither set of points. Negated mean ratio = -0.99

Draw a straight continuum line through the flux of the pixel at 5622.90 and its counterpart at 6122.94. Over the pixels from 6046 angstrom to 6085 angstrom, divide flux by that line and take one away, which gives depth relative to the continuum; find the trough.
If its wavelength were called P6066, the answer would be 6061.22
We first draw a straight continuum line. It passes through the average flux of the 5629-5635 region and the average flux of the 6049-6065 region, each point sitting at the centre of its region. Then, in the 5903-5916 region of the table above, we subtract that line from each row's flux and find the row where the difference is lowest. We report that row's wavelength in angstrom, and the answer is 5909.63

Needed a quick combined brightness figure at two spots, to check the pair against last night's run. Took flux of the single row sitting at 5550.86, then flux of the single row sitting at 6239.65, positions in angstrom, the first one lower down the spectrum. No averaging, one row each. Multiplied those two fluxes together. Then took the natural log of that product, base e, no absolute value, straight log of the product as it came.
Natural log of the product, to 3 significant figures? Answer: 6.27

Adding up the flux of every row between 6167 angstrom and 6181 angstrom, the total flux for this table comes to 116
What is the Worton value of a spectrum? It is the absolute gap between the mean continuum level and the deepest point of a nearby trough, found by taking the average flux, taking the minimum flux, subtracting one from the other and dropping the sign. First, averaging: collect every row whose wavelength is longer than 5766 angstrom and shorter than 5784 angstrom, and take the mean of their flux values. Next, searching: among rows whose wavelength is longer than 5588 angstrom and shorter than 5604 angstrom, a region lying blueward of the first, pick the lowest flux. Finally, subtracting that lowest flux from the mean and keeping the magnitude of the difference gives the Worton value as 0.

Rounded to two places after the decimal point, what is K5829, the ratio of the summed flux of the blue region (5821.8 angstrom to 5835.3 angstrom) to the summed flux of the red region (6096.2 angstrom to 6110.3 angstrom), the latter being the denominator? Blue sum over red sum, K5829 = 1.00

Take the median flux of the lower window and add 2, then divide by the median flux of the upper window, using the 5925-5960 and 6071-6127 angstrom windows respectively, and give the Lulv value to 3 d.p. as 1.089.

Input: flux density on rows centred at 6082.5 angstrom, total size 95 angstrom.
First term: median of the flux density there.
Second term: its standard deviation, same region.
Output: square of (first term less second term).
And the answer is 496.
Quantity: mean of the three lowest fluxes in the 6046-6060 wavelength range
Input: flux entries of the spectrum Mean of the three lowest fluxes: 22.0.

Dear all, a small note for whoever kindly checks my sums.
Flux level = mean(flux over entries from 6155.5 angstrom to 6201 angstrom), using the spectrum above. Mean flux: 23.5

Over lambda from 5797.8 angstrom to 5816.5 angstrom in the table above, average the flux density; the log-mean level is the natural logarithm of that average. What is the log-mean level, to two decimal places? 3.06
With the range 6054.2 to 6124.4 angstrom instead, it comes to 3.14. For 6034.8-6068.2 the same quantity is 3.14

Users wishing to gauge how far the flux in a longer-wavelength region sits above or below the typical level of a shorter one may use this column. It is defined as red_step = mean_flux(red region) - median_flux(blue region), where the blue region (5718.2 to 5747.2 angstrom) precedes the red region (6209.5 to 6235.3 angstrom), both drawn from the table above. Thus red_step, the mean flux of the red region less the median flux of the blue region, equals 1.4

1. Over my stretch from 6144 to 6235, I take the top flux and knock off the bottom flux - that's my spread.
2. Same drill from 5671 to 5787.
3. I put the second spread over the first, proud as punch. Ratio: 2.15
